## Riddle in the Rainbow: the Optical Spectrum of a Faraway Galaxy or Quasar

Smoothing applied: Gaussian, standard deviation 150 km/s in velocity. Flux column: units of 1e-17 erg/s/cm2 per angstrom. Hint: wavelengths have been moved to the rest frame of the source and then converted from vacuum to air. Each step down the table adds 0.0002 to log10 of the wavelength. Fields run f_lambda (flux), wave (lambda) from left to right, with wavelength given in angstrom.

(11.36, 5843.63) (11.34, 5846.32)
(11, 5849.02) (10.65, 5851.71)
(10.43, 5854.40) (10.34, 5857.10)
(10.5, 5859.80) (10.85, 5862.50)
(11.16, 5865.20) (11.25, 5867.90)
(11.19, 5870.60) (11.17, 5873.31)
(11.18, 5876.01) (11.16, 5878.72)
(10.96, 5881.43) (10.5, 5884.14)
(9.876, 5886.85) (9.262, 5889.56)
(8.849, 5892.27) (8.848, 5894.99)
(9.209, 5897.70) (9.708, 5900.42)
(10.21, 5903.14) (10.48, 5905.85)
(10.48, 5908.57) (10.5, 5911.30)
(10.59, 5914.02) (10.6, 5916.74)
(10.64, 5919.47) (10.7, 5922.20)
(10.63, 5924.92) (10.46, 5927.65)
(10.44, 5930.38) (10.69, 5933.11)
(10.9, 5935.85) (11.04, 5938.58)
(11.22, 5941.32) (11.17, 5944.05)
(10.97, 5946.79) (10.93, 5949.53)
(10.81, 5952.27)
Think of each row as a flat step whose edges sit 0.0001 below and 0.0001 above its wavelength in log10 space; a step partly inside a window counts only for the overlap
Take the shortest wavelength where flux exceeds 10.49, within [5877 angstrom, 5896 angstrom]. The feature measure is 5878.72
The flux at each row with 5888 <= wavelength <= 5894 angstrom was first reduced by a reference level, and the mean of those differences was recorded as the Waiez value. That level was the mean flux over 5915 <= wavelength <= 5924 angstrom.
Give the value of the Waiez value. -1.6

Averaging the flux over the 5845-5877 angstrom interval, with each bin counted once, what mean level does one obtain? 10.9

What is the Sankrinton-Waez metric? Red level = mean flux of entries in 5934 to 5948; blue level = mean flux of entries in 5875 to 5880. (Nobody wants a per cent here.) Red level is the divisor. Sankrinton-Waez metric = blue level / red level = 1.01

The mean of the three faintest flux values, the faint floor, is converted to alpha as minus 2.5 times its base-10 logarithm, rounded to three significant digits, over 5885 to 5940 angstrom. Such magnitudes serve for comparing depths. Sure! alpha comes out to -2.38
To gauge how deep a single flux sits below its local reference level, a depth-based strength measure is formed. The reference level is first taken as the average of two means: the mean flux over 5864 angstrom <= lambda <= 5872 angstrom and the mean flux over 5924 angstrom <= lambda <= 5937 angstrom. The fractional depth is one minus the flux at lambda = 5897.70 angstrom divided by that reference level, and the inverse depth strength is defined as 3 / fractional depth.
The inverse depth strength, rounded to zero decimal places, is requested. 19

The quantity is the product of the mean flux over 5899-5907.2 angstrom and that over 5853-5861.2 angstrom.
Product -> 106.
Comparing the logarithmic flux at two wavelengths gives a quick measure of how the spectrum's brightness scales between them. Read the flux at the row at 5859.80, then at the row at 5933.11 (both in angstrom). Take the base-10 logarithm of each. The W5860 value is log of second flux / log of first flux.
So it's 1.01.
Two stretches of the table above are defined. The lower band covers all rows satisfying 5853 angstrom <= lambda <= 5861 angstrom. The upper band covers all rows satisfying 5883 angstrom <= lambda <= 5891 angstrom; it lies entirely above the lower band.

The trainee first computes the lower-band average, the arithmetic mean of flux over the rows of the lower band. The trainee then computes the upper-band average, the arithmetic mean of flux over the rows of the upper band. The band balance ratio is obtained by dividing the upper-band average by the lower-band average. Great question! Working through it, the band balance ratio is 0.95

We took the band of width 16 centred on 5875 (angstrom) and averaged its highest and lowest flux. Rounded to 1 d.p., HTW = 11.1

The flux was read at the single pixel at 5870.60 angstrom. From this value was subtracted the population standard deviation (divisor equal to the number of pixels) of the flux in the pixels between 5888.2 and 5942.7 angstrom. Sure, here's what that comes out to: 10.5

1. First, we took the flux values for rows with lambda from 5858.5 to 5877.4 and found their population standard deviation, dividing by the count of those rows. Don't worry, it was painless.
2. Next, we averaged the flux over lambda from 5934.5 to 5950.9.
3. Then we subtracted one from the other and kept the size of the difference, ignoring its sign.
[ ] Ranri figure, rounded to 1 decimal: 10.8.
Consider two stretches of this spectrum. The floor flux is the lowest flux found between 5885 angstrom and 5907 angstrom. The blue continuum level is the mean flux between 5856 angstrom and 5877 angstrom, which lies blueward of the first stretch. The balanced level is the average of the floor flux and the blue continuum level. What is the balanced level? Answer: 9.9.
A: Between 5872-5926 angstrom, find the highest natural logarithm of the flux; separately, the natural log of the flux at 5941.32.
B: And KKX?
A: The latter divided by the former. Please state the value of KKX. 1.00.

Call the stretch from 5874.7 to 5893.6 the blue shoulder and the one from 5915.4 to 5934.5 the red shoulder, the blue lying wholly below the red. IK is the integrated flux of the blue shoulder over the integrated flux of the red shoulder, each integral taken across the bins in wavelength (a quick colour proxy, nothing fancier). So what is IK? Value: 0.96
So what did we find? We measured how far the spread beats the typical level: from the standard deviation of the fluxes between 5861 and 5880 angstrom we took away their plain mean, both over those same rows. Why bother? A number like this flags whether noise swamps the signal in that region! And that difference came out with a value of -11.0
